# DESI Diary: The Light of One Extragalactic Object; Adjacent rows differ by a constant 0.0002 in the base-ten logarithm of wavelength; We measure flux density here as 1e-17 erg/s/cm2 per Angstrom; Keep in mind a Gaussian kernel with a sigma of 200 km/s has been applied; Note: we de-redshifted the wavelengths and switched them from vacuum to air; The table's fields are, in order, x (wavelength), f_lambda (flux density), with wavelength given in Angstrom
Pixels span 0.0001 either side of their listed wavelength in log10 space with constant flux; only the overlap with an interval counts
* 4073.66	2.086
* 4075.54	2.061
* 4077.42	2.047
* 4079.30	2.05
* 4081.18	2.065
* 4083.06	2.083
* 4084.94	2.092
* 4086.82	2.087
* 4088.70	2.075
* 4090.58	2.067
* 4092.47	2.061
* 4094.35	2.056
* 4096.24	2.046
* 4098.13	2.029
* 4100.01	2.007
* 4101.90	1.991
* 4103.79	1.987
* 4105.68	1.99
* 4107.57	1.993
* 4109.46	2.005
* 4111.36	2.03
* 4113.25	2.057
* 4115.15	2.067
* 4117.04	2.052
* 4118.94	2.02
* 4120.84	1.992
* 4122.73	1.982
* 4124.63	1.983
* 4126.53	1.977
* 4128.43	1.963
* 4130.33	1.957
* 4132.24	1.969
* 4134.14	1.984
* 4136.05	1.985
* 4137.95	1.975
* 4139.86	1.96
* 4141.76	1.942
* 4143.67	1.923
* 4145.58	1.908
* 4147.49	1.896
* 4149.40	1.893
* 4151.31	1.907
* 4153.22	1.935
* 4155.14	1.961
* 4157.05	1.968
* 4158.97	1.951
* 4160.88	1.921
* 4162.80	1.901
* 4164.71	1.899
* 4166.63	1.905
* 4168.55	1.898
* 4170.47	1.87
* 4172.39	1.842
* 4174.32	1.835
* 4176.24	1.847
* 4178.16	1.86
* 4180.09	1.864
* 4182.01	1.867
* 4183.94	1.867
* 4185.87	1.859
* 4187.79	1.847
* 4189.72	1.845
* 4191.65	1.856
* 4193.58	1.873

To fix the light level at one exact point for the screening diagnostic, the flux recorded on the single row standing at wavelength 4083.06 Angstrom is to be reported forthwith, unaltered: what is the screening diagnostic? 2.083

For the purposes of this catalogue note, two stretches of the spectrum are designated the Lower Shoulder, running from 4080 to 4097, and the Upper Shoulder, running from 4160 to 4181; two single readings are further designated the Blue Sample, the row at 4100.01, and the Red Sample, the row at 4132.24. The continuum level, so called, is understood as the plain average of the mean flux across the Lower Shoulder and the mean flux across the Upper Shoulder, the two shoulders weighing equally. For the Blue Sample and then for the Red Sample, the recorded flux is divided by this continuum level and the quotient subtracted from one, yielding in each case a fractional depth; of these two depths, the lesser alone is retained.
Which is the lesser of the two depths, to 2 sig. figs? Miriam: -0.017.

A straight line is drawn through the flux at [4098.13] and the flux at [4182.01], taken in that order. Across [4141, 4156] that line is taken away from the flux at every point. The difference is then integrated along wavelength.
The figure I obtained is -0.17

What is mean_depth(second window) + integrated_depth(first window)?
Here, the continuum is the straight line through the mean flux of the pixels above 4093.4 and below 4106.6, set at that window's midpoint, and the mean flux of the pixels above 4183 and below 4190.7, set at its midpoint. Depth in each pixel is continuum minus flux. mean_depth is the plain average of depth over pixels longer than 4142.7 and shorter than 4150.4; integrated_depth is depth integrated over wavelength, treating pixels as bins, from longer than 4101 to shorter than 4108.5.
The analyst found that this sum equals 0.15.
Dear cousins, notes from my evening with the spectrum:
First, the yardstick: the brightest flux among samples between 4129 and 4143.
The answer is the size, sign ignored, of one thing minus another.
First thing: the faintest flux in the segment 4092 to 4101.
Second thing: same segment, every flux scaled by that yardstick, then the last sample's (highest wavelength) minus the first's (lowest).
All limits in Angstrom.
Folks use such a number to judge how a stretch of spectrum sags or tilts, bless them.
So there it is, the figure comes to 2.03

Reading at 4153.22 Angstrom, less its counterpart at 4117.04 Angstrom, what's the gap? -0.117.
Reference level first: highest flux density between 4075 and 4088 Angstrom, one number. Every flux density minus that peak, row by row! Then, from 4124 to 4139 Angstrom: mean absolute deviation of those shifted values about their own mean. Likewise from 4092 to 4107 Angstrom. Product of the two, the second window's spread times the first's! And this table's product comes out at 0.0002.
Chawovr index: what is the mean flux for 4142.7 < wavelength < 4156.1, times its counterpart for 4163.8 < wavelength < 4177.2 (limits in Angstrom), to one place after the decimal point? 3.6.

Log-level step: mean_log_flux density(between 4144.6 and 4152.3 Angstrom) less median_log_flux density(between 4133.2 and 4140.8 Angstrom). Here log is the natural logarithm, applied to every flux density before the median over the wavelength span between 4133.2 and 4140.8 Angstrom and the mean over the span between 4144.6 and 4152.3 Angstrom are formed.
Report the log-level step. -0.04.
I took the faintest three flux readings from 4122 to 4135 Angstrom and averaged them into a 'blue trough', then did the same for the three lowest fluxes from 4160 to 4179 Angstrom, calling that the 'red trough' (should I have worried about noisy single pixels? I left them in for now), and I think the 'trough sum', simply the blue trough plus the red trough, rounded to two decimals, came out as 3.80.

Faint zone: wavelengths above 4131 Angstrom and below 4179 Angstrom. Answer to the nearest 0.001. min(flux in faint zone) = 1.835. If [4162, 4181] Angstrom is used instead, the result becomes 1.835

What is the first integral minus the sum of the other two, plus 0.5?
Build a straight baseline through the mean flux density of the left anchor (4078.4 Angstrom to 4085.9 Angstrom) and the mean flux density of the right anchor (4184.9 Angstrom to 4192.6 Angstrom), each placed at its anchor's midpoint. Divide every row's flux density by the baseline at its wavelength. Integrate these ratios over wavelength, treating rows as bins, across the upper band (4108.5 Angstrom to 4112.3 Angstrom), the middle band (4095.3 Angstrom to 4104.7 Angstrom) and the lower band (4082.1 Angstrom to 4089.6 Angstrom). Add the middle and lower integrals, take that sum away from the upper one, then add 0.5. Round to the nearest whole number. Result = -13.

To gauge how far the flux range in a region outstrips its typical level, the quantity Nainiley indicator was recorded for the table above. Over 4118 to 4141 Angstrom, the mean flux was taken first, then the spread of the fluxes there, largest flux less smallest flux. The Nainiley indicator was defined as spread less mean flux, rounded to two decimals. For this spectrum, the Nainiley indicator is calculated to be -1.92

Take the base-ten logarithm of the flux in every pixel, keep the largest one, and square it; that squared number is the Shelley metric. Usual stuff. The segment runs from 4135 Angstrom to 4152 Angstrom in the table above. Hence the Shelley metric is 0.089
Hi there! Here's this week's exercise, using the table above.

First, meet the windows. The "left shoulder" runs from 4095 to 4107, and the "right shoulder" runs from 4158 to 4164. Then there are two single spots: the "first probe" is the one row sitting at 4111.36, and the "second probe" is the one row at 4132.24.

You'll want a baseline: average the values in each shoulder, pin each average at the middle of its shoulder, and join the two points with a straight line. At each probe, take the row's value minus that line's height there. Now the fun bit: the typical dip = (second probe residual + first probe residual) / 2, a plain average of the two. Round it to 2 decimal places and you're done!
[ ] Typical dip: 0.02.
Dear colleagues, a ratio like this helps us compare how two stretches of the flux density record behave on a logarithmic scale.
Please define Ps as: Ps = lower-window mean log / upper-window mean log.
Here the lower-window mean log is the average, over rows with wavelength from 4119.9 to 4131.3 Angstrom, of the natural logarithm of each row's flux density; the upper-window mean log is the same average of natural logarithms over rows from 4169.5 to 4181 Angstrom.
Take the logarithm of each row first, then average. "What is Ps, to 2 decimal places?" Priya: 1.10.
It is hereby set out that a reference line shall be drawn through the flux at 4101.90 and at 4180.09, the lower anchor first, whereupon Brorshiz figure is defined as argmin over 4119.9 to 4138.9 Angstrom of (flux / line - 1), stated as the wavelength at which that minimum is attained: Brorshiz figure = 4130.33 Angstrom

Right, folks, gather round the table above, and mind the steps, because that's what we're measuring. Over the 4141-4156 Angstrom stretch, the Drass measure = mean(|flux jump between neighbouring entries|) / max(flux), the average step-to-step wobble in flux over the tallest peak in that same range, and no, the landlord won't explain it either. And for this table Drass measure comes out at 0.0085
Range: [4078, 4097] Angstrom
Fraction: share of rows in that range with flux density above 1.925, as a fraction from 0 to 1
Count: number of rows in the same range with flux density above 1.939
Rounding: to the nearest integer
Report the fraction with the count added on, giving 11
